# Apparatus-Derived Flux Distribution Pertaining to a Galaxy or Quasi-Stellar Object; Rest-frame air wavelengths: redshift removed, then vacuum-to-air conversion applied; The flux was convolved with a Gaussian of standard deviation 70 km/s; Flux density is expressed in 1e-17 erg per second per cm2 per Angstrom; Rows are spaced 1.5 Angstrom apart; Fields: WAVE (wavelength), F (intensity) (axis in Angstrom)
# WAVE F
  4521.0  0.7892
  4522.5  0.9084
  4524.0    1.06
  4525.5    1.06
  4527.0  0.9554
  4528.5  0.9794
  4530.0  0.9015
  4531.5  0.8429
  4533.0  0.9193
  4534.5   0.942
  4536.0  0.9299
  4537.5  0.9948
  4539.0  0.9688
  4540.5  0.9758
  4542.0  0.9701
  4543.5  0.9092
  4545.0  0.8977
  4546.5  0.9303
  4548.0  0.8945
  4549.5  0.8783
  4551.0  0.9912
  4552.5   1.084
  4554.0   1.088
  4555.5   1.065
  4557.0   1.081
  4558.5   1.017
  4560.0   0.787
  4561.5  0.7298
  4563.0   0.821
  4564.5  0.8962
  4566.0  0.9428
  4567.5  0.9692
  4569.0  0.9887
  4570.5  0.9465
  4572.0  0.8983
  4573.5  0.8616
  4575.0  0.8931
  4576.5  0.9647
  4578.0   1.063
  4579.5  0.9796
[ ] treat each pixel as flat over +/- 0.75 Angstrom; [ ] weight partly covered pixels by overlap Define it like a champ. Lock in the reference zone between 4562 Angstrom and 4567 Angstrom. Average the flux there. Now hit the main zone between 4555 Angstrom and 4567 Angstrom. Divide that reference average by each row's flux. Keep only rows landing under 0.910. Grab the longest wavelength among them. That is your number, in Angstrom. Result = 4558.5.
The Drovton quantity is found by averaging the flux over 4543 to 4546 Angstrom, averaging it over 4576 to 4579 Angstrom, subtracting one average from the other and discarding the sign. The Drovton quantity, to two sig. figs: 0.11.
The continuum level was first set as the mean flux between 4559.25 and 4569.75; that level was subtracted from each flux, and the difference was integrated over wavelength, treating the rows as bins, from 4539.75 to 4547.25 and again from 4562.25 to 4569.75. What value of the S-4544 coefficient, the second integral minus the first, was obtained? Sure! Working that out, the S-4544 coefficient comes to -0.10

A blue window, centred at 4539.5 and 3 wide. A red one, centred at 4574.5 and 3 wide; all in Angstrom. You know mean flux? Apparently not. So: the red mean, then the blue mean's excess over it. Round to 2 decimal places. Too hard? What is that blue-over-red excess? 0.09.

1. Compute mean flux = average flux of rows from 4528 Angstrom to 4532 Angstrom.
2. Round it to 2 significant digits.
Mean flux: 0.91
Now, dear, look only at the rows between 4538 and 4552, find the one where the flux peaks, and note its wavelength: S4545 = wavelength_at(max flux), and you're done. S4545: 4551.0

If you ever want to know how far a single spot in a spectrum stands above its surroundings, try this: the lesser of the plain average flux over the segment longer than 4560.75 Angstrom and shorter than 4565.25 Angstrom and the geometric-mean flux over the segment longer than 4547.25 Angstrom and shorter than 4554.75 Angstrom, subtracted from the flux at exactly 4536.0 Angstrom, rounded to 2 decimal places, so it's 0.11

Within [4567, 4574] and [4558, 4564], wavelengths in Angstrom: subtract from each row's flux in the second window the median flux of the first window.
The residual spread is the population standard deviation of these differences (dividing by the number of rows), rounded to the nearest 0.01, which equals 0.11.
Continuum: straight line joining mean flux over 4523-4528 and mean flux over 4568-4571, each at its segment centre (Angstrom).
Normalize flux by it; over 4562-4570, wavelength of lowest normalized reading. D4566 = 4563.0 Angstrom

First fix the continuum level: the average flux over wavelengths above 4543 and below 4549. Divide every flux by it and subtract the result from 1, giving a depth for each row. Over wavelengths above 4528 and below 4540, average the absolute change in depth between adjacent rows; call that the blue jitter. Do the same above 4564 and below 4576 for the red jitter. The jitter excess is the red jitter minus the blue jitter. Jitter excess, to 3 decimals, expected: -0.014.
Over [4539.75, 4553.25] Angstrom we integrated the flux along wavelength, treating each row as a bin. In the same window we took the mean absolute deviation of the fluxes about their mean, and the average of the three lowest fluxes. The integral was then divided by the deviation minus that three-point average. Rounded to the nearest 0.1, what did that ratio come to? -15.2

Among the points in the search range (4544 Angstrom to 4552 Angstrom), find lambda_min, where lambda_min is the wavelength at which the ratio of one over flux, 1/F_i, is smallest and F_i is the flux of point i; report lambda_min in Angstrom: 4551.0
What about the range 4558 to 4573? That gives 4558.5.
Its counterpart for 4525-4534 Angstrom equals 4525.5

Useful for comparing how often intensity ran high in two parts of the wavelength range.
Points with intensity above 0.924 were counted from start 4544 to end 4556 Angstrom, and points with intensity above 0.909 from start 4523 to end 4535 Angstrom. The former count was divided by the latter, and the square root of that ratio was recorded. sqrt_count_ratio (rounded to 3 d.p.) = 0.913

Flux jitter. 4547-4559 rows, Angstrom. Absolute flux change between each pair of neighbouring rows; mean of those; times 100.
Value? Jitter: 4.7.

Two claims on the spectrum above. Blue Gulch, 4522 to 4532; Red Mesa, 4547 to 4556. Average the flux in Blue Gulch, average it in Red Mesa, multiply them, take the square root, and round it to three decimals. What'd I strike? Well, 0.979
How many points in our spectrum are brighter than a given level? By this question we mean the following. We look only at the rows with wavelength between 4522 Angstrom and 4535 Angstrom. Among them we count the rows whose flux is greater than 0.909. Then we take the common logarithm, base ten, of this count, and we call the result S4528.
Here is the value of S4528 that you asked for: 0.8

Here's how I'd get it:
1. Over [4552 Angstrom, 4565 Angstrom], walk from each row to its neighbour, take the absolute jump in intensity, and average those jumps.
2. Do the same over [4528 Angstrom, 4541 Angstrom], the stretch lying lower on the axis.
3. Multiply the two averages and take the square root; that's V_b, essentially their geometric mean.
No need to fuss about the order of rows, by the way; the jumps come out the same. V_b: 0.0550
